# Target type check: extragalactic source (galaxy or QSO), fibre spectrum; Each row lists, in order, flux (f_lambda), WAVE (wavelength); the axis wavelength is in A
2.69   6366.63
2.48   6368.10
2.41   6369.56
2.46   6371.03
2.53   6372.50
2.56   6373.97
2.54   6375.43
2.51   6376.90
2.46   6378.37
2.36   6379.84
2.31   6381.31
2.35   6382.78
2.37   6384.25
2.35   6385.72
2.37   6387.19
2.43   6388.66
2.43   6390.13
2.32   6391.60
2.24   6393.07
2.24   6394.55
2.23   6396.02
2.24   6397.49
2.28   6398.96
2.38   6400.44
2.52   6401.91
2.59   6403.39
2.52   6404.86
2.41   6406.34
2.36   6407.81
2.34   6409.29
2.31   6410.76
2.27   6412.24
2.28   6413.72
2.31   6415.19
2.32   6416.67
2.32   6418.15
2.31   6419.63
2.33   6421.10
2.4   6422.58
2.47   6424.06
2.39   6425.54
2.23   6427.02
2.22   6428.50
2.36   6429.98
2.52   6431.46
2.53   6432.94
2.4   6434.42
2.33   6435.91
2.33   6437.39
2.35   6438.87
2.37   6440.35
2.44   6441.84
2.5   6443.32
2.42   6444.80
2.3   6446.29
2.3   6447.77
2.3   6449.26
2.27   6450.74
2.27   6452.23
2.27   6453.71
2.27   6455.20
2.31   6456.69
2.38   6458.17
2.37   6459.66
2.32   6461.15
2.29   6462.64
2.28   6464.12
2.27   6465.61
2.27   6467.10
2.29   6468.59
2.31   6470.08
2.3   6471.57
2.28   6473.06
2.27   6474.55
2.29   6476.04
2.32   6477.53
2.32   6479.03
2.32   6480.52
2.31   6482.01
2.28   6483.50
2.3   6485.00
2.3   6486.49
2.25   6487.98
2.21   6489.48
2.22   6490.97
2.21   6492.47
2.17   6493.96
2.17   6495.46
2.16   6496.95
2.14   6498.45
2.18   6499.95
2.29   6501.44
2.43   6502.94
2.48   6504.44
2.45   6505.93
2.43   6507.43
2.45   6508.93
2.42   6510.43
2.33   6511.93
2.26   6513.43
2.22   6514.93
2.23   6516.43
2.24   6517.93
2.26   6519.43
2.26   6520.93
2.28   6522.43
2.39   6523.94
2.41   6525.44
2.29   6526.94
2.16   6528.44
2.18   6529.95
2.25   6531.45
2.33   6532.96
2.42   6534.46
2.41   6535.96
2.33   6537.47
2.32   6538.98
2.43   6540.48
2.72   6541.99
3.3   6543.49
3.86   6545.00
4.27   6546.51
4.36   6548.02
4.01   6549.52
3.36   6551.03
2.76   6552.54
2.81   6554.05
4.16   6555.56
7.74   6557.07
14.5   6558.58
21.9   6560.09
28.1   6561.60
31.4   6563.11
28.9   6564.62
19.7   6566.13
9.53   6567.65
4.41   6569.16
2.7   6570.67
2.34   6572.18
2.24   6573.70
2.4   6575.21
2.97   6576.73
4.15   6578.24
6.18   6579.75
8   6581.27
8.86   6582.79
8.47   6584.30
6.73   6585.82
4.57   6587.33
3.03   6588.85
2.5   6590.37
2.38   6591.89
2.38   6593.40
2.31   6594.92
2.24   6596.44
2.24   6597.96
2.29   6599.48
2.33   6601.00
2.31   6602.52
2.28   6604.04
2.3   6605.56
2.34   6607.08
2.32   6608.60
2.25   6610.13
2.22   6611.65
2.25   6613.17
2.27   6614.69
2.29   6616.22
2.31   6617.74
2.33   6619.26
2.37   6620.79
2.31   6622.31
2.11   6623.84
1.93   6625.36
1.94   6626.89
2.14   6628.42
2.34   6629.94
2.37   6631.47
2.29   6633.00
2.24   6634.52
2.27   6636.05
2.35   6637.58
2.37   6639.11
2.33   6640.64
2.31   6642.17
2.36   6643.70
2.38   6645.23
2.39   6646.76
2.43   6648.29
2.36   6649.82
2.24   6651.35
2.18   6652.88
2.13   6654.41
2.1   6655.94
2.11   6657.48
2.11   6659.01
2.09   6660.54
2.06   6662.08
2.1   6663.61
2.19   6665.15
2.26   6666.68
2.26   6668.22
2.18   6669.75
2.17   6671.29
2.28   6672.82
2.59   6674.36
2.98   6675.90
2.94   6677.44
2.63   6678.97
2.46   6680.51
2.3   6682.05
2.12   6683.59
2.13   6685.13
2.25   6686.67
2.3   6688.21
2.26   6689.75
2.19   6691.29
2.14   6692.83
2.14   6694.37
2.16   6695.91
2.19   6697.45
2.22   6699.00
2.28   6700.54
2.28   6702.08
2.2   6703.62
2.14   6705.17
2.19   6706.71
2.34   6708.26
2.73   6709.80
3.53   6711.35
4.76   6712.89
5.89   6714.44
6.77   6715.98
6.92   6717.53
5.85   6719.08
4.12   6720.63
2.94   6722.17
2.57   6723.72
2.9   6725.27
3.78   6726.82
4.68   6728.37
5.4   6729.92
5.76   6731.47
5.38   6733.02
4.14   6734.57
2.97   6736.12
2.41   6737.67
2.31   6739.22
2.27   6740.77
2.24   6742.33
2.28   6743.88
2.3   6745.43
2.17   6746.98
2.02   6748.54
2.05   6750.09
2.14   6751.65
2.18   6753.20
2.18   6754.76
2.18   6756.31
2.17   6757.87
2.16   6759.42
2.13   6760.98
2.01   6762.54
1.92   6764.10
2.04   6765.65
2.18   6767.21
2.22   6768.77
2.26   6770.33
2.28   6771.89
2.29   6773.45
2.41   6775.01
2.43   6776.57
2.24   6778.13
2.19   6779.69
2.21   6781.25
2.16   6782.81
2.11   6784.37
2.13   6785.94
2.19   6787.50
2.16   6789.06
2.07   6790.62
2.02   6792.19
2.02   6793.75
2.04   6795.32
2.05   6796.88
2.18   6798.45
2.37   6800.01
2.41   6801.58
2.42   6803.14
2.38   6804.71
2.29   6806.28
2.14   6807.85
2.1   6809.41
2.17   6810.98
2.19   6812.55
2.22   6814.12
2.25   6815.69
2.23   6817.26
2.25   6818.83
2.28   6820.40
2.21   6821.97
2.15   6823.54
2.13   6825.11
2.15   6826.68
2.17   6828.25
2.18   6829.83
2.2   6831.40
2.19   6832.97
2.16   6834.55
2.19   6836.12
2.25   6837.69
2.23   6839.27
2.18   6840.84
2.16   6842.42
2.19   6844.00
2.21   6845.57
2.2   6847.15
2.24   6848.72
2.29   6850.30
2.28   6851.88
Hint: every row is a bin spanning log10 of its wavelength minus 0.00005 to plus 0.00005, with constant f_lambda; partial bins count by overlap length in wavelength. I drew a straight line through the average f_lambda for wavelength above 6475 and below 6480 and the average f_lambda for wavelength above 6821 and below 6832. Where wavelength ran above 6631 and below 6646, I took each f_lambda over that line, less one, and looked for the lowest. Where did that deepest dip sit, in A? 6634.52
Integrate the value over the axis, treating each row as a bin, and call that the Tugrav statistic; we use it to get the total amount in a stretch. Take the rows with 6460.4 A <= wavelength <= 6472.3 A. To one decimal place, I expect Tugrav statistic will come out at 27.3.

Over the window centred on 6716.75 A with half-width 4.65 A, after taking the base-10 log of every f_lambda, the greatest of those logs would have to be 0.84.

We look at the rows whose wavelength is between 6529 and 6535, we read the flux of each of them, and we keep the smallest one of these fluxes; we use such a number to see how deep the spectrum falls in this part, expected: 2.18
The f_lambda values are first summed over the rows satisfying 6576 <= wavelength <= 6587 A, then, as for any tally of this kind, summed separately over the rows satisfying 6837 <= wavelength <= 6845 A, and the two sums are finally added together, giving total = 56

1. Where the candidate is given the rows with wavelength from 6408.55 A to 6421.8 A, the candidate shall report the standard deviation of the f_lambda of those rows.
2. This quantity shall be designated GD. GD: 0.02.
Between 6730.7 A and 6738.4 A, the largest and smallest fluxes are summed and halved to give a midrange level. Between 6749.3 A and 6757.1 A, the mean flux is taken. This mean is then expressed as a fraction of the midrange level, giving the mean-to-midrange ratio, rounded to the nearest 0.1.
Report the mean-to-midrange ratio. 0.5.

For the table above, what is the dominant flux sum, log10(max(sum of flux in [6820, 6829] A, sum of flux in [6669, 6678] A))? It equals 1.18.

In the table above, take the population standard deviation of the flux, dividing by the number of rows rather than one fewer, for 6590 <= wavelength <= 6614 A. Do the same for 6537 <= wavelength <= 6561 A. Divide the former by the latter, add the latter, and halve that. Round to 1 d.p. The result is 2.6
